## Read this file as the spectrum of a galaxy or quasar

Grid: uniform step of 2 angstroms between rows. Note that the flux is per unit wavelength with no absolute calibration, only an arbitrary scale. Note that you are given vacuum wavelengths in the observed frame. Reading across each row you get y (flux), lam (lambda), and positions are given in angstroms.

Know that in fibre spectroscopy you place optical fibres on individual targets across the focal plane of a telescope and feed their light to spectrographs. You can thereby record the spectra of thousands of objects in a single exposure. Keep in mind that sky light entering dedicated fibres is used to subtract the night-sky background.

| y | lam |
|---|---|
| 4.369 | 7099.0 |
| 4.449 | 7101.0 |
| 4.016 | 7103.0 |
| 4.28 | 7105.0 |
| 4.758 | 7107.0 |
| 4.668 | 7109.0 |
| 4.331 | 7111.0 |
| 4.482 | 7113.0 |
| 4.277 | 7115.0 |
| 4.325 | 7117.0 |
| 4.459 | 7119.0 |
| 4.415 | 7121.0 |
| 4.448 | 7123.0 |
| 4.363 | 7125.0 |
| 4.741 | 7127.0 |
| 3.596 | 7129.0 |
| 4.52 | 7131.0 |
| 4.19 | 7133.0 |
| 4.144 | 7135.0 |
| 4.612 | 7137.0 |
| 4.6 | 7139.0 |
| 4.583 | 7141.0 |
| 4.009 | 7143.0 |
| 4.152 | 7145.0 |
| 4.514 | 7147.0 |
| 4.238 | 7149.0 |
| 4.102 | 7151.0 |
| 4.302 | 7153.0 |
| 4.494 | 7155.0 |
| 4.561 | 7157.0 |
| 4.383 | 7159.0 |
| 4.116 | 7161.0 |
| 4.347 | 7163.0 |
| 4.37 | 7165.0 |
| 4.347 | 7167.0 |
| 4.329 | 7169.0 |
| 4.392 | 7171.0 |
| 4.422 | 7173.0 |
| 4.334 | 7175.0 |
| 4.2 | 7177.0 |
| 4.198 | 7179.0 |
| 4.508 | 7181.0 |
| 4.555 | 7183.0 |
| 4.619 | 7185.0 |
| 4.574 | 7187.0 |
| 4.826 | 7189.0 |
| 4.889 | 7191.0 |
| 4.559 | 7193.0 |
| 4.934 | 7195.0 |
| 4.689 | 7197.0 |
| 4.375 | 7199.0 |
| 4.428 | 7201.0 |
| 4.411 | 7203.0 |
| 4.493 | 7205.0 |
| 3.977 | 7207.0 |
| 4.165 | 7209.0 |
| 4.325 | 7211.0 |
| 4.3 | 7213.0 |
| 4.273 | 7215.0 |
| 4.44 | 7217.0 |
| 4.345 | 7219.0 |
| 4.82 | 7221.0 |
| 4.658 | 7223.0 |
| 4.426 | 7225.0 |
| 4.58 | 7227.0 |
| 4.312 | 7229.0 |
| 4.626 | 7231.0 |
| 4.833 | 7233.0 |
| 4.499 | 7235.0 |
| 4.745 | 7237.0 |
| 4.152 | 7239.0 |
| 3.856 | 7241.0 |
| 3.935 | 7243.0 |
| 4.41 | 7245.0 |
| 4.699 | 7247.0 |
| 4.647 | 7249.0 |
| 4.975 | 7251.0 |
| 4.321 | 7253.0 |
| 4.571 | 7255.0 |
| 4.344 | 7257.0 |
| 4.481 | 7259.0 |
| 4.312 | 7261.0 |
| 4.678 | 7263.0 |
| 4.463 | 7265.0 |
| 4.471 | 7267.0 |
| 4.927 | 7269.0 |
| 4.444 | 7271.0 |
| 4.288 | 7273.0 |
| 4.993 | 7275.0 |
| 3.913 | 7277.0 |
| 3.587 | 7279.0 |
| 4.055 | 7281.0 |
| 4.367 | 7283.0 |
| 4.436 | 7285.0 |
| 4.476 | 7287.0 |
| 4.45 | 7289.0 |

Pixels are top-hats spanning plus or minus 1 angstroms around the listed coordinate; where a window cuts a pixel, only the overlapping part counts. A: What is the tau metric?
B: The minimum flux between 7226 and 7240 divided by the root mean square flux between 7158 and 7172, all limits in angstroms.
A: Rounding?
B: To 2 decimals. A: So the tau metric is 0.96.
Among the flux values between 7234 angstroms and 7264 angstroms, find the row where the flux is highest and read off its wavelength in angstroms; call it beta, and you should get 7251.0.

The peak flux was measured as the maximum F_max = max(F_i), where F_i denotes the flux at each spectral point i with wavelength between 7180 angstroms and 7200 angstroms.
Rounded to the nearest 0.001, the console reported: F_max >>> 4.934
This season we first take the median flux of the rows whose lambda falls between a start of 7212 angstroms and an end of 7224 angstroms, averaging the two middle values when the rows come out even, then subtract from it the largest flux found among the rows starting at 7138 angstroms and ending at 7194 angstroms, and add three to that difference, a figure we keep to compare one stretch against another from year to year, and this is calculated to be 2.50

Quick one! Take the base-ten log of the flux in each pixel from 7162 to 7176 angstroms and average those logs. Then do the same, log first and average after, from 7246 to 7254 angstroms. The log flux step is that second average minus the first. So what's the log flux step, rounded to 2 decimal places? 0.03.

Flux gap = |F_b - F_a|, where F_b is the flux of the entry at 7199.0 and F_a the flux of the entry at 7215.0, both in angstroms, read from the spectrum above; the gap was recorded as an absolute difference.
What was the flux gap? 0.10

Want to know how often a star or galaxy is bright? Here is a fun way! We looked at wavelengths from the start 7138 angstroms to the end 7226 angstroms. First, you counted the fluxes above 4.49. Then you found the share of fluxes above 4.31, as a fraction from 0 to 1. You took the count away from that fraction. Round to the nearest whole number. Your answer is -16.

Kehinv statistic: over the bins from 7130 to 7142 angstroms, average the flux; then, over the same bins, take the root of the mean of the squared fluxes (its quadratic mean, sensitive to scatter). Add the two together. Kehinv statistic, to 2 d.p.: 8.89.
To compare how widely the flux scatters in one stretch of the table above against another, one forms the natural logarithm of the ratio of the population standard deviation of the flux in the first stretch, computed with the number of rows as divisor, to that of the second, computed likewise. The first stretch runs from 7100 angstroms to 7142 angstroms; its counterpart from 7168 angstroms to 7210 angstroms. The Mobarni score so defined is 0.10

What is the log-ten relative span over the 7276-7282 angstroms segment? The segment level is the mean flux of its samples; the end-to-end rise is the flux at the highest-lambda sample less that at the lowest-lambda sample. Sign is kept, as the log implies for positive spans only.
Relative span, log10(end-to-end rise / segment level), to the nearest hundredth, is -1.43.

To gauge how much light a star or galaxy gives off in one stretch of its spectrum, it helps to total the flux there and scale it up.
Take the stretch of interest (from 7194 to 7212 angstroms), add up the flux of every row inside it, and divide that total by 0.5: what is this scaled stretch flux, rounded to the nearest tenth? 79.6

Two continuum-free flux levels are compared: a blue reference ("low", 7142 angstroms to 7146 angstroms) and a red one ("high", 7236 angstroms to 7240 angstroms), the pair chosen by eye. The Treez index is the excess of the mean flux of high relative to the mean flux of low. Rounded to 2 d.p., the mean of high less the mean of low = 0.37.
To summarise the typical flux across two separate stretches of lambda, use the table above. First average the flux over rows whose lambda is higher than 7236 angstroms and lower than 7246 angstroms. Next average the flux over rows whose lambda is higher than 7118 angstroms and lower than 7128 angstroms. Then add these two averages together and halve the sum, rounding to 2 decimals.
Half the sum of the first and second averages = 4.35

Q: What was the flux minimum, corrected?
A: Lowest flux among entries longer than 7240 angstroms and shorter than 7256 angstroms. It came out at 3.856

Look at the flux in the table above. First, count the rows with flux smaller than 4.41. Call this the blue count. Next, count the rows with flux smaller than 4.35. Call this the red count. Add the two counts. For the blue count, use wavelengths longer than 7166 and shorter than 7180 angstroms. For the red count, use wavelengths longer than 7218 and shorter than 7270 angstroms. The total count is 14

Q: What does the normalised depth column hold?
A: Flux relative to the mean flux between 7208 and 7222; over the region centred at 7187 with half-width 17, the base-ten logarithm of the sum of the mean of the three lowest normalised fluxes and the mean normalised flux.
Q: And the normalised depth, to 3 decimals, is 0.301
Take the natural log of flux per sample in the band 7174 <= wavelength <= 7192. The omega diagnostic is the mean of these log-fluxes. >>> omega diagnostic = 1.51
